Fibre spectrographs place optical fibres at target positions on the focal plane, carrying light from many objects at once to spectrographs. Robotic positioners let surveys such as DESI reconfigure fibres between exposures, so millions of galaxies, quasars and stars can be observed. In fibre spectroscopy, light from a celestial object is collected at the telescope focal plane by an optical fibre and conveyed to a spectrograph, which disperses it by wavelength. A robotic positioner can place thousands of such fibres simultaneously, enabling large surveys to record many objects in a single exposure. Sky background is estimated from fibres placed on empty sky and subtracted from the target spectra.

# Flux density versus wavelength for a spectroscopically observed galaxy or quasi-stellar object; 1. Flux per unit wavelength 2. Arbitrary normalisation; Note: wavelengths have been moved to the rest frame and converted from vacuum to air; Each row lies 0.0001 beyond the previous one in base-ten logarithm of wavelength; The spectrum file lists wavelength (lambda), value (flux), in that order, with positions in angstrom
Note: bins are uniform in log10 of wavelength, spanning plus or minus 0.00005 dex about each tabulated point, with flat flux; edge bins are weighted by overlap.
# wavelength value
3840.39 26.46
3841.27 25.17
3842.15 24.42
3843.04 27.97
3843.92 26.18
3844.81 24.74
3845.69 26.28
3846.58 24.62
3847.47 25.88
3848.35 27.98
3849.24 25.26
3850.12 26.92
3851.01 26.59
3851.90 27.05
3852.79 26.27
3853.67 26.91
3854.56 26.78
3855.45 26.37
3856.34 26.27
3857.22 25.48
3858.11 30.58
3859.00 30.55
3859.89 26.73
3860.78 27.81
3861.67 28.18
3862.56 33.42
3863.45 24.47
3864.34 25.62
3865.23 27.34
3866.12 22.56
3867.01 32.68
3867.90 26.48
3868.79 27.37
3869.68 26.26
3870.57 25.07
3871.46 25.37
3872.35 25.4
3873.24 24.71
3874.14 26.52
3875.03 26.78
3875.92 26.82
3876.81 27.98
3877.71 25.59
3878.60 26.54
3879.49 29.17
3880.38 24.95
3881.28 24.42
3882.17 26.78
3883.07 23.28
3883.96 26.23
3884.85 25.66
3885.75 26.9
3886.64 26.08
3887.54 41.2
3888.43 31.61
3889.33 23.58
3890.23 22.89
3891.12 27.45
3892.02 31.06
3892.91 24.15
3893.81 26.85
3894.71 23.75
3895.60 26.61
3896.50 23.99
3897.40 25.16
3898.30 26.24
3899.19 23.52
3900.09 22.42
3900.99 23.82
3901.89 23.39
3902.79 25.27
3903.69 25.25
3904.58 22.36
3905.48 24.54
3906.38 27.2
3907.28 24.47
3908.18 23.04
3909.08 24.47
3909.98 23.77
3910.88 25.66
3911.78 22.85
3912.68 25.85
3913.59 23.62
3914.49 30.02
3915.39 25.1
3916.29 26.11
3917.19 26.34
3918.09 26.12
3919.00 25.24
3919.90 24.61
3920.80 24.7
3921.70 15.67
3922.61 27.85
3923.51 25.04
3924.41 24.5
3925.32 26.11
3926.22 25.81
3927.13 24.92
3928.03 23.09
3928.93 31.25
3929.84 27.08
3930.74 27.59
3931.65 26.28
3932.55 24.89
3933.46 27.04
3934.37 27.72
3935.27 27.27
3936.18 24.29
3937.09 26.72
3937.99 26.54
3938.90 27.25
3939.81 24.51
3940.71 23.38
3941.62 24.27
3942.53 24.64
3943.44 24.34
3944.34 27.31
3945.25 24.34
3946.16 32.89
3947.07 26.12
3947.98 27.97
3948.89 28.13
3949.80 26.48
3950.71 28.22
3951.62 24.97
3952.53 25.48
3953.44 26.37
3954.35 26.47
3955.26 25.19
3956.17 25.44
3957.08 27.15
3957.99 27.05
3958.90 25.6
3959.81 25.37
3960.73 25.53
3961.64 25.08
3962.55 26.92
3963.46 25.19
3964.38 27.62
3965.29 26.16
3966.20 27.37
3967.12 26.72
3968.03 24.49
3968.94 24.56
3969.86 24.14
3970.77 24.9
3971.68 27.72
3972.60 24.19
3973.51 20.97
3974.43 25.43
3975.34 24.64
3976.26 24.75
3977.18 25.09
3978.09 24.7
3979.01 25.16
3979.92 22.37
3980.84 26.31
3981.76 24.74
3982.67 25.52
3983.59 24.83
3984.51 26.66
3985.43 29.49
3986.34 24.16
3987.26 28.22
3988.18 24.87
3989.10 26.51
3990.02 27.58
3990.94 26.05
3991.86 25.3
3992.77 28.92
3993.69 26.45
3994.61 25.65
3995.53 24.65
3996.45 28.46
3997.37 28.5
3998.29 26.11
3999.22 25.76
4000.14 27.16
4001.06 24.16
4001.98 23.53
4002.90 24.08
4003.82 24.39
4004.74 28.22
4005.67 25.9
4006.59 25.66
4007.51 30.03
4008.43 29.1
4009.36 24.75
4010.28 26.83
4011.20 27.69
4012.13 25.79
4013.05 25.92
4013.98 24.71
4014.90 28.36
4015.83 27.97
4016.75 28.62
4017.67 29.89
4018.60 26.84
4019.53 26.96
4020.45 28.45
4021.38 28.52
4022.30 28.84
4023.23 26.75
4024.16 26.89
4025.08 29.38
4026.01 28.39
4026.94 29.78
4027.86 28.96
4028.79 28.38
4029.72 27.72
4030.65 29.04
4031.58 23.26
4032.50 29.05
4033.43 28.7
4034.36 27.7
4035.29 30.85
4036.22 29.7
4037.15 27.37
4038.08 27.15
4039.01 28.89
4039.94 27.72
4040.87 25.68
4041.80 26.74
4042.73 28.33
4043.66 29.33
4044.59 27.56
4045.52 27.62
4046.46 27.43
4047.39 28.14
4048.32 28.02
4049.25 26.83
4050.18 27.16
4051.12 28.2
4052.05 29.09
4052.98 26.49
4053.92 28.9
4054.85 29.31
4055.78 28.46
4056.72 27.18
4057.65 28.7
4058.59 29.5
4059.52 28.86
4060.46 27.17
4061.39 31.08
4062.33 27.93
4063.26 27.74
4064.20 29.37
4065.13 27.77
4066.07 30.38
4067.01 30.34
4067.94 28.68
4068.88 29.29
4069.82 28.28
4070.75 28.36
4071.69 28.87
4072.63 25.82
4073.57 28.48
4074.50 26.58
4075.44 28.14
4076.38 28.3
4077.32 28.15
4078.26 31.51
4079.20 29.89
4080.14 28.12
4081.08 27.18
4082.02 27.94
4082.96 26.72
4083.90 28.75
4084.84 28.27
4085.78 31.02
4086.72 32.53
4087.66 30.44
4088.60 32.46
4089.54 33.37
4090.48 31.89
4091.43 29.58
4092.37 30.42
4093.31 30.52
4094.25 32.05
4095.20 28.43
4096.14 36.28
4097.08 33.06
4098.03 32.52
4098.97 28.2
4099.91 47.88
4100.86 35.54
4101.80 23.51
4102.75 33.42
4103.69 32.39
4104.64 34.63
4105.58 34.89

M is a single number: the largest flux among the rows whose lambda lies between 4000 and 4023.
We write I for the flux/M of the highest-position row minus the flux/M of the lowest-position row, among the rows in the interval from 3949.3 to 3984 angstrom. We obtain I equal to -0.05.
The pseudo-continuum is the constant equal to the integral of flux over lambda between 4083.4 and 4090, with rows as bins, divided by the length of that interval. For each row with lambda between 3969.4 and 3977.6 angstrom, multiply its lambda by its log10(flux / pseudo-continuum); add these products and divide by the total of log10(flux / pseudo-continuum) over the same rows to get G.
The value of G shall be 3973.5 angstrom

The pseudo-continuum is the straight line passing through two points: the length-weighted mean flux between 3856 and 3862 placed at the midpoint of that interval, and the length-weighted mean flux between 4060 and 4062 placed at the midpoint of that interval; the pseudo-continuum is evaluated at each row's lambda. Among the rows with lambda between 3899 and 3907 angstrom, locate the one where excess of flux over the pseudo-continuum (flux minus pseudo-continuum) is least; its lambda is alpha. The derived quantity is 3904.58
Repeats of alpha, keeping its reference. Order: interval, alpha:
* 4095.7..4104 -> 4101.80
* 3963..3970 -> 3969.86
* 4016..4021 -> 4018.60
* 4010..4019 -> 4013.98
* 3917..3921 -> 3919.90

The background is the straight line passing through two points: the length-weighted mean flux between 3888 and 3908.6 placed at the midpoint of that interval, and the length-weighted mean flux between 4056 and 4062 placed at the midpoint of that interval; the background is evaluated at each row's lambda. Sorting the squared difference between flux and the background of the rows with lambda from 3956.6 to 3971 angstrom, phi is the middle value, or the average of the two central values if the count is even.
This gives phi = 1.0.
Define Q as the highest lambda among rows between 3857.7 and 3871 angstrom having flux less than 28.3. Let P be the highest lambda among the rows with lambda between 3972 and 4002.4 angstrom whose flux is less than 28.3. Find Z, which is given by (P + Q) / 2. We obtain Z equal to 3936.3 angstrom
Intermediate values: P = 4001.98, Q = 3870.57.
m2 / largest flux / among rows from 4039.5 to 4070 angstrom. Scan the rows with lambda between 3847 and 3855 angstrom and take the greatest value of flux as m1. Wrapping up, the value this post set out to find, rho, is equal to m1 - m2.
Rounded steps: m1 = 27.98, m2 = 31.08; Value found -3.1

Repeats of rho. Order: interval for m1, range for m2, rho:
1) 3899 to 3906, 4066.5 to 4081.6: -6.2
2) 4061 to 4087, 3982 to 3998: 3.0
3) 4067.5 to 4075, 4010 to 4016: 0.9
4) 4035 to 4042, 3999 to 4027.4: 0.8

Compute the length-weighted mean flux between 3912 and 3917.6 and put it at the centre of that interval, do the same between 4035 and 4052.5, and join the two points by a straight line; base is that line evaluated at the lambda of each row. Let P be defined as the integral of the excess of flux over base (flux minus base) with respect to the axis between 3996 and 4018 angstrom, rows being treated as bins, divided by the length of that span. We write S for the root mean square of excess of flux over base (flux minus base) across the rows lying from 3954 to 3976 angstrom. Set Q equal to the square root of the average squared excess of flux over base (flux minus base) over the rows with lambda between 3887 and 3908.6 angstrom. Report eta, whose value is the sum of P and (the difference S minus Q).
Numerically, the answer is -2.8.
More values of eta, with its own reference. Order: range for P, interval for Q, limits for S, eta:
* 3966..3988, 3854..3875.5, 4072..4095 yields -2.5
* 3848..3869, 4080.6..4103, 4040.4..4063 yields -1.9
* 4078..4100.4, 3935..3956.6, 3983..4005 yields 2.6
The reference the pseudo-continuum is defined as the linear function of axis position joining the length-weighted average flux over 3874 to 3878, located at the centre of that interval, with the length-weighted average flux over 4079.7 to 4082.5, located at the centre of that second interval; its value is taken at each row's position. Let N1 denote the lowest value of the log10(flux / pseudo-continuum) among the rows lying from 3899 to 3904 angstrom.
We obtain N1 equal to -0.08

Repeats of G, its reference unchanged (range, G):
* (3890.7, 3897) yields 3894.4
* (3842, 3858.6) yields 3849.5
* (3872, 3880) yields 3875.4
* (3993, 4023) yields 4006.4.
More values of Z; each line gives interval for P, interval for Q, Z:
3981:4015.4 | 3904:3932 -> 3972.8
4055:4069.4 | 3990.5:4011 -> 4037.7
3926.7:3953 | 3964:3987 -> 3969.4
